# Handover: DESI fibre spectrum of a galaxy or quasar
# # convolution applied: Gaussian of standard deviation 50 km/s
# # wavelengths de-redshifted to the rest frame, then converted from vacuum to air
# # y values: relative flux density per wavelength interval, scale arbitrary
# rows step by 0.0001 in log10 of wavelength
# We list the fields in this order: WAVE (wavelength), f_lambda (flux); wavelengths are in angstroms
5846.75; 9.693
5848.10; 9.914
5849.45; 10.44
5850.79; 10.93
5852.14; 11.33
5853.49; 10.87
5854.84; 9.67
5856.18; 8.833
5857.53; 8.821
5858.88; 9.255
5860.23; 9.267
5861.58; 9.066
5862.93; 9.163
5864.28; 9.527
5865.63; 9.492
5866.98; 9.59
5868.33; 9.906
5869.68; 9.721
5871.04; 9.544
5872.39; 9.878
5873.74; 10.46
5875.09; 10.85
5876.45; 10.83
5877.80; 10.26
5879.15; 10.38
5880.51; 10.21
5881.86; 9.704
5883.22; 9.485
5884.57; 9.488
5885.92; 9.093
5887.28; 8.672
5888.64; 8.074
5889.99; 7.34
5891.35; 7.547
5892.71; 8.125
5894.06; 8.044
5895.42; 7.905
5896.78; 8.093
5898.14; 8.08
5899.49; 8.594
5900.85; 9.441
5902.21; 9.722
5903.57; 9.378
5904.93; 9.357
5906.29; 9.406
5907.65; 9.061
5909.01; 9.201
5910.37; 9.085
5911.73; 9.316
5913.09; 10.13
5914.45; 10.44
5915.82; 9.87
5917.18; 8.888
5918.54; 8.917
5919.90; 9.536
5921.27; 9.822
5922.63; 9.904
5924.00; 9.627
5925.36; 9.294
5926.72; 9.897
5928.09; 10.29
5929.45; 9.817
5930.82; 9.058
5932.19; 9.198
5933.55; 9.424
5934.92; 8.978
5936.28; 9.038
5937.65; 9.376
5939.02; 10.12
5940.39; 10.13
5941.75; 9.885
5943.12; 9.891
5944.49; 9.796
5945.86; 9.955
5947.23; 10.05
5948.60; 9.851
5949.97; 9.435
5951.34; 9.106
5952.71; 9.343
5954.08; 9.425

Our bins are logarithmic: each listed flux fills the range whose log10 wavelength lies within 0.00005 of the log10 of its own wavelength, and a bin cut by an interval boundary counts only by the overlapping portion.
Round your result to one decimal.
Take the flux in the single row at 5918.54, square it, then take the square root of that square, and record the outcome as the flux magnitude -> 8.9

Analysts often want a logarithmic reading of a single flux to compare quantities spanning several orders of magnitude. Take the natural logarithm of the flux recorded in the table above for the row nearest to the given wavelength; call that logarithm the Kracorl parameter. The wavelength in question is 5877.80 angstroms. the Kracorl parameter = 2.33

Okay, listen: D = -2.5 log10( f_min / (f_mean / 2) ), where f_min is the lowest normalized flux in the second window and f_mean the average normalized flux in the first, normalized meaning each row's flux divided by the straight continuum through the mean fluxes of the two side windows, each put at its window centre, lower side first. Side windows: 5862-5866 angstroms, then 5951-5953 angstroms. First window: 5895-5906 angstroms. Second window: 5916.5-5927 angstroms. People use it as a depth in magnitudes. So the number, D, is -0.76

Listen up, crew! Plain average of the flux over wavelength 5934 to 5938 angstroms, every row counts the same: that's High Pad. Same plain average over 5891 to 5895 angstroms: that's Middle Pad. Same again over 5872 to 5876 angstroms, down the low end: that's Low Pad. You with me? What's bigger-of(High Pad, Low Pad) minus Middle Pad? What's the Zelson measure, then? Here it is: 2.5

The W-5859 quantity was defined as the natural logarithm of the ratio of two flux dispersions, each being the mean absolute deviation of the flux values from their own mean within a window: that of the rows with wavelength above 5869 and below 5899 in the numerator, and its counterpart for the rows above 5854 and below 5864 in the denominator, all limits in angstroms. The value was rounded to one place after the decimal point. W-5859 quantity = 1.5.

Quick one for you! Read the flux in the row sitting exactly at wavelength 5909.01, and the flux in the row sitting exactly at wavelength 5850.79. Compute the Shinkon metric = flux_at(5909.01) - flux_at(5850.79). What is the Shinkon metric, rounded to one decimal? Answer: -1.7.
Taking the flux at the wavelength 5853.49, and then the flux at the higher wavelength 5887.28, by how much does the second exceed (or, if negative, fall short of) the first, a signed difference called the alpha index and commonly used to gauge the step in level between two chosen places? -2.2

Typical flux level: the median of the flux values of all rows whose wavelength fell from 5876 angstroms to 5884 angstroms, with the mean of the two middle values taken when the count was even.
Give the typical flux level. 10.2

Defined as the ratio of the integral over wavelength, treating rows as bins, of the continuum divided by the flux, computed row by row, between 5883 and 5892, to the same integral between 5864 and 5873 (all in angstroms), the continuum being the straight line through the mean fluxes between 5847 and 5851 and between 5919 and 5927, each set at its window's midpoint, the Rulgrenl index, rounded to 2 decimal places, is 1.13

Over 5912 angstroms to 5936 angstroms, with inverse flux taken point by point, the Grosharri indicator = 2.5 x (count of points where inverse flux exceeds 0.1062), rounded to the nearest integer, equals 15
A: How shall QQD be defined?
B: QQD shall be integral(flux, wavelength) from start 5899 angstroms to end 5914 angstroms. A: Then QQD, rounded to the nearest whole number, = 140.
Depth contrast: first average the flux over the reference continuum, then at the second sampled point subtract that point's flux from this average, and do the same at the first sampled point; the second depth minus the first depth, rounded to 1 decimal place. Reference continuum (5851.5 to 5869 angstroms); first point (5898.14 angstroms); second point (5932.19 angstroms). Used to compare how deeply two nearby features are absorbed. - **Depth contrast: -1.1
